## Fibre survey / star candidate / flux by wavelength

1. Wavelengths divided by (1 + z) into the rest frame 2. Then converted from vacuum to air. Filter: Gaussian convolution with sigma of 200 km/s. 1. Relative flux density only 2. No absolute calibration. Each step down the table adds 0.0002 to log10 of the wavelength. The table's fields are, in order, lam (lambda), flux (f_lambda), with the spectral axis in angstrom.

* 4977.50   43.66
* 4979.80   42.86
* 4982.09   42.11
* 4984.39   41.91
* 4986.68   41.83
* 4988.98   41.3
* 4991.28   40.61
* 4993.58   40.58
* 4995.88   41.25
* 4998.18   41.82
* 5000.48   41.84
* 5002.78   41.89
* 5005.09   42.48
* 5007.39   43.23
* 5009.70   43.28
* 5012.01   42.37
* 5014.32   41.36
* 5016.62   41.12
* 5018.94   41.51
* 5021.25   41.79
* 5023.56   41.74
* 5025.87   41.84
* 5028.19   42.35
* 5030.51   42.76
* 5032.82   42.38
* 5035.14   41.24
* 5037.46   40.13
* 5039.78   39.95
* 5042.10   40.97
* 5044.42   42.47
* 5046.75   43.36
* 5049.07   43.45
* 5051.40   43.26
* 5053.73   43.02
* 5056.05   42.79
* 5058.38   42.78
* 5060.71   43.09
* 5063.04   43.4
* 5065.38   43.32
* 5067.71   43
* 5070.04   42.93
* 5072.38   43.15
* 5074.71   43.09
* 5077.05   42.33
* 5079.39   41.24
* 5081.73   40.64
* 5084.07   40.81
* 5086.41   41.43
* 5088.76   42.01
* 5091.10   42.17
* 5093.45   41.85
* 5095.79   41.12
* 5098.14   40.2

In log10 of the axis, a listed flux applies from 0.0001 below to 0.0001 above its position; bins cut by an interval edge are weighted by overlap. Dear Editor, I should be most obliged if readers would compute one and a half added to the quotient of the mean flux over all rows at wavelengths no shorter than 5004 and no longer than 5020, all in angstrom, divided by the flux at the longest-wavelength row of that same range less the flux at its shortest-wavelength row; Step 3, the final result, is -42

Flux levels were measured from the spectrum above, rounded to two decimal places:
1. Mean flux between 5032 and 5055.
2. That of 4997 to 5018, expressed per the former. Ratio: 1.00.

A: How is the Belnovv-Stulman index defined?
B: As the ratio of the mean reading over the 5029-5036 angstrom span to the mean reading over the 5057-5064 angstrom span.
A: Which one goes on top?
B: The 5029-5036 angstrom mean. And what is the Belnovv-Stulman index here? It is 0.98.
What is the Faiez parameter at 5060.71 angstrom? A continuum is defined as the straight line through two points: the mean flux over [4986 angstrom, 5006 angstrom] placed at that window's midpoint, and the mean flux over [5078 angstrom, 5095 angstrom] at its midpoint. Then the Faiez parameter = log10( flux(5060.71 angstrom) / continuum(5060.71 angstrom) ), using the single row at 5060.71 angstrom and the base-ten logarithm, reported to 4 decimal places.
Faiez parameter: 0.0167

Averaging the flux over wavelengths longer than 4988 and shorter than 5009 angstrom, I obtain 41.7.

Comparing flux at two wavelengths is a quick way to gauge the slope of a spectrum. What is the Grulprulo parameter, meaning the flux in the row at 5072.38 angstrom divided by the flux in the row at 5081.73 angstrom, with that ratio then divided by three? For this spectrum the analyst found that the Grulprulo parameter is 0.354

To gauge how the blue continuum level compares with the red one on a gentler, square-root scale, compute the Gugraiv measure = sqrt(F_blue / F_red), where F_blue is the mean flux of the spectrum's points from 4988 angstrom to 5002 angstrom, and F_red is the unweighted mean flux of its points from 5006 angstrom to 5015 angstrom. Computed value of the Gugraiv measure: 0.98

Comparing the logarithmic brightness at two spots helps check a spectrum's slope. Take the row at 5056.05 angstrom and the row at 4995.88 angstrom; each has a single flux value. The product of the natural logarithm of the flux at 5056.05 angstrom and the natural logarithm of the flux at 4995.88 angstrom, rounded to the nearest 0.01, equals 13.97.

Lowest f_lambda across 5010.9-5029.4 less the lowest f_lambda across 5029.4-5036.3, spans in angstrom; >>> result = -0.1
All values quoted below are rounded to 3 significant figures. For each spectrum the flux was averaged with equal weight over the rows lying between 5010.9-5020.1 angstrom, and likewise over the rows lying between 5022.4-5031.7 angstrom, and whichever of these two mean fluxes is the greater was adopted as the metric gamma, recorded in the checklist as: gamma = 42.2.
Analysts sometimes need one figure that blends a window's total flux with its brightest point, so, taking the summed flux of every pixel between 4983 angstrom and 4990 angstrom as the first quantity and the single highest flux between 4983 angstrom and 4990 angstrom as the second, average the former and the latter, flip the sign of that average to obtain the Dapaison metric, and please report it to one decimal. -83.5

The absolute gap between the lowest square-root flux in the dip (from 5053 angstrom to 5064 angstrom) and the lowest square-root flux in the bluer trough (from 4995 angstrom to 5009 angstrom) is 0.12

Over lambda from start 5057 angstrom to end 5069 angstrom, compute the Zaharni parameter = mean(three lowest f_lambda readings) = 43.0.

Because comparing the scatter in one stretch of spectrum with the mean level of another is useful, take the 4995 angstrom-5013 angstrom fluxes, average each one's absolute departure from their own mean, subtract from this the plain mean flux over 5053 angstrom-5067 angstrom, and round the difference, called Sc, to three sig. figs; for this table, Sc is -42.5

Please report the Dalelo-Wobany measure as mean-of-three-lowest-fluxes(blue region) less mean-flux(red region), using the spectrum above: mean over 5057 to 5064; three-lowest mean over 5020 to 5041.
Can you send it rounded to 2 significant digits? -2.6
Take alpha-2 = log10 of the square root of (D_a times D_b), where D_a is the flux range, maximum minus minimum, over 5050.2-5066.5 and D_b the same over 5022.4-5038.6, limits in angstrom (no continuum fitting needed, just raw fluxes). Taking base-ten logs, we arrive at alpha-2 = 0.11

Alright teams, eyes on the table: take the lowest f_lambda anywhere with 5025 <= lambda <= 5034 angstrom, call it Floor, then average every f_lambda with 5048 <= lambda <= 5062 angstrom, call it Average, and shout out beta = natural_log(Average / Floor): 0.029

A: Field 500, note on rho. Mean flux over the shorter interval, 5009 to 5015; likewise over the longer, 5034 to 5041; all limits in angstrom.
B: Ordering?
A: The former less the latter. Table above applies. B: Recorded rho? 1.9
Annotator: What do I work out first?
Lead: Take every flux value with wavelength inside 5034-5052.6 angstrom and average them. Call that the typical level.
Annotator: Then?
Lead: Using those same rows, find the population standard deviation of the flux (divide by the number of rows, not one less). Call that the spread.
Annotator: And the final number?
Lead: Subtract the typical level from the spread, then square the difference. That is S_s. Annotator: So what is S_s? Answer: 1639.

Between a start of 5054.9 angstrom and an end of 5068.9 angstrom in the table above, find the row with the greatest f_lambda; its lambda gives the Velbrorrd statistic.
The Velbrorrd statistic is 5063.04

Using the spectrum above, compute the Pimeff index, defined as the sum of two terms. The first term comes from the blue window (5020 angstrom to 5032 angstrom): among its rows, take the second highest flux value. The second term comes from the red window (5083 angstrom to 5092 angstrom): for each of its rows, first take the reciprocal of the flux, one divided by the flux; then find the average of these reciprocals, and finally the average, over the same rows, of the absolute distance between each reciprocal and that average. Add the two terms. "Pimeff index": 42.4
